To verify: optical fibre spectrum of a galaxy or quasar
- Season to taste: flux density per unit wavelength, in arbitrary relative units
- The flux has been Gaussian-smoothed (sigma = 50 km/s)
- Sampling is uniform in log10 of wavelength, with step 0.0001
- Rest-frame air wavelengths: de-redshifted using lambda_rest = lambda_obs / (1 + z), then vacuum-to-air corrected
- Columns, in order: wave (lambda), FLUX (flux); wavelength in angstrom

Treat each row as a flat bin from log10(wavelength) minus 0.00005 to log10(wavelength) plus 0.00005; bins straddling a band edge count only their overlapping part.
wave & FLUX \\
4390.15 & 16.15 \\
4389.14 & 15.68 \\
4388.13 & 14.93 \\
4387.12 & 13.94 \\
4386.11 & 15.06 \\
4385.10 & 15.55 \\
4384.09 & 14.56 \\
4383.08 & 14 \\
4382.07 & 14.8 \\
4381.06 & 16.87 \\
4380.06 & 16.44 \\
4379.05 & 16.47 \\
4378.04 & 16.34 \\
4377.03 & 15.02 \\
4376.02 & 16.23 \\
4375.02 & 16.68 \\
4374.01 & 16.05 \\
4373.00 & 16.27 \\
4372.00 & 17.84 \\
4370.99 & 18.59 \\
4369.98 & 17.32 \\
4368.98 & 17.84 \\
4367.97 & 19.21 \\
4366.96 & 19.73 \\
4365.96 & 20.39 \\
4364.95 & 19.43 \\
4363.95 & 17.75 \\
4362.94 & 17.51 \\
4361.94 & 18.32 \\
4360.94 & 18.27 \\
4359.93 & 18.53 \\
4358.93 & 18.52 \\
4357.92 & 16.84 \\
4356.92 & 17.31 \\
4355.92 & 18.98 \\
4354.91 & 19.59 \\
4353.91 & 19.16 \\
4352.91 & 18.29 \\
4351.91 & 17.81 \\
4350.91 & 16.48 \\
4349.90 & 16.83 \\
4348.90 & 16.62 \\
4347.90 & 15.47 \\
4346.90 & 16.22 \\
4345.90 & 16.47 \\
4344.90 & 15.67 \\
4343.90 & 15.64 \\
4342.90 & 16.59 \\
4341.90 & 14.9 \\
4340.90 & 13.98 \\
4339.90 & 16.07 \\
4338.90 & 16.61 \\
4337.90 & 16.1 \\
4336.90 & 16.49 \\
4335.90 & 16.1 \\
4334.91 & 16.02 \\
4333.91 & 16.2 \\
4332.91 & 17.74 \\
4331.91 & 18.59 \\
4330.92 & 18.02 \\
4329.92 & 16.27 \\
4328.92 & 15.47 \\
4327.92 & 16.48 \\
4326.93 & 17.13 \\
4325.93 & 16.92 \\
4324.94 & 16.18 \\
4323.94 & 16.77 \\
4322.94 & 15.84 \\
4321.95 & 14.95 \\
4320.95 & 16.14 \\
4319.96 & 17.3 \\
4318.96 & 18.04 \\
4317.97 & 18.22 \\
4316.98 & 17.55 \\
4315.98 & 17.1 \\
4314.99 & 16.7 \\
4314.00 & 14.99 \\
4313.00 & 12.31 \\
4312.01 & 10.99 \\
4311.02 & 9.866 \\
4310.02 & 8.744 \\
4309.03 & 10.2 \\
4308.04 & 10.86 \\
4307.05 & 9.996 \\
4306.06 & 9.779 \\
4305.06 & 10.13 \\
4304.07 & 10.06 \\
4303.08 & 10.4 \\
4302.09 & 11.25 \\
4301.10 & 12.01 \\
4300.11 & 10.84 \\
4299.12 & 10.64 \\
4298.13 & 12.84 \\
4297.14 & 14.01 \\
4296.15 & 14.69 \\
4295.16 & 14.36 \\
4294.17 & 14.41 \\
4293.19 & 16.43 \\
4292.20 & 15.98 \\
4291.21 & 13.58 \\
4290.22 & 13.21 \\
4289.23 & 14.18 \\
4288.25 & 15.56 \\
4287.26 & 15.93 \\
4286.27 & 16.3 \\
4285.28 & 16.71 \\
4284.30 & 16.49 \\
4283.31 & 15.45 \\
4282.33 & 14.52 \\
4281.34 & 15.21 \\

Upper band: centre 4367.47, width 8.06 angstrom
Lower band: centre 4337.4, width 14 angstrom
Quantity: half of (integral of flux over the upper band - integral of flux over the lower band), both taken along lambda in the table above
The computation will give -39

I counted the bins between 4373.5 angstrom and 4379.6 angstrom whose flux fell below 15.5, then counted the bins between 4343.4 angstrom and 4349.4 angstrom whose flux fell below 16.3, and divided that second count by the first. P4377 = 4.0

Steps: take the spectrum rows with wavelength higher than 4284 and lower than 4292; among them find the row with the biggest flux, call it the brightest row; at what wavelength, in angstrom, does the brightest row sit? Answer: 4285.28 angstrom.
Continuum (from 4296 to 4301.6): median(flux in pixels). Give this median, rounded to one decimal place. 12.4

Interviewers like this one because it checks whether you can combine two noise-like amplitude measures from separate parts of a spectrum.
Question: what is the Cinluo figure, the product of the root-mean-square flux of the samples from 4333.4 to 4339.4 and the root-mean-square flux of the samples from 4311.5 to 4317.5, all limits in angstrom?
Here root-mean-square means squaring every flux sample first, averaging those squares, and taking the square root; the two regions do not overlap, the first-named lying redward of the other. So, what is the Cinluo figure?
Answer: 246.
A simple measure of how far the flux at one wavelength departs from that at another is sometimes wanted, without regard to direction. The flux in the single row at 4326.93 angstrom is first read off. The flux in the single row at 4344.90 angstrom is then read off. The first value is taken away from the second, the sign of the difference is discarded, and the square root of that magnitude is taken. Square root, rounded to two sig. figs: 1.2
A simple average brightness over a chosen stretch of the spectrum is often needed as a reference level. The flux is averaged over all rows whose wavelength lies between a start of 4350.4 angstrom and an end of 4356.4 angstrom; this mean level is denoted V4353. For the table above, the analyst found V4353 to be 18.4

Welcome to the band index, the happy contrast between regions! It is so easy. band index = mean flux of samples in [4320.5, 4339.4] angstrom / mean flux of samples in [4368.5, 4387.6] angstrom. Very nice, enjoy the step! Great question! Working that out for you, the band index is 1.03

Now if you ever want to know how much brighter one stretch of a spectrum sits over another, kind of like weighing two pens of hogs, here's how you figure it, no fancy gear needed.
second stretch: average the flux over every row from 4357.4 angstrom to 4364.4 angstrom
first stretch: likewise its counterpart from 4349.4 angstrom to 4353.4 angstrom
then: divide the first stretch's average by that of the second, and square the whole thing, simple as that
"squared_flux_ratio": 0.93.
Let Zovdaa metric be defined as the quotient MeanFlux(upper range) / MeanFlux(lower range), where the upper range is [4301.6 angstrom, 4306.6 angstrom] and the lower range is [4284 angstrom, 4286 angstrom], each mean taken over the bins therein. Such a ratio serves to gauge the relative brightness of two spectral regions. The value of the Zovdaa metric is 0.62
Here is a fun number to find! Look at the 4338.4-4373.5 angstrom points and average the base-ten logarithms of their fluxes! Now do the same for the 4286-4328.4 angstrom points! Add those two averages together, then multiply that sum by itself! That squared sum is 5.64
